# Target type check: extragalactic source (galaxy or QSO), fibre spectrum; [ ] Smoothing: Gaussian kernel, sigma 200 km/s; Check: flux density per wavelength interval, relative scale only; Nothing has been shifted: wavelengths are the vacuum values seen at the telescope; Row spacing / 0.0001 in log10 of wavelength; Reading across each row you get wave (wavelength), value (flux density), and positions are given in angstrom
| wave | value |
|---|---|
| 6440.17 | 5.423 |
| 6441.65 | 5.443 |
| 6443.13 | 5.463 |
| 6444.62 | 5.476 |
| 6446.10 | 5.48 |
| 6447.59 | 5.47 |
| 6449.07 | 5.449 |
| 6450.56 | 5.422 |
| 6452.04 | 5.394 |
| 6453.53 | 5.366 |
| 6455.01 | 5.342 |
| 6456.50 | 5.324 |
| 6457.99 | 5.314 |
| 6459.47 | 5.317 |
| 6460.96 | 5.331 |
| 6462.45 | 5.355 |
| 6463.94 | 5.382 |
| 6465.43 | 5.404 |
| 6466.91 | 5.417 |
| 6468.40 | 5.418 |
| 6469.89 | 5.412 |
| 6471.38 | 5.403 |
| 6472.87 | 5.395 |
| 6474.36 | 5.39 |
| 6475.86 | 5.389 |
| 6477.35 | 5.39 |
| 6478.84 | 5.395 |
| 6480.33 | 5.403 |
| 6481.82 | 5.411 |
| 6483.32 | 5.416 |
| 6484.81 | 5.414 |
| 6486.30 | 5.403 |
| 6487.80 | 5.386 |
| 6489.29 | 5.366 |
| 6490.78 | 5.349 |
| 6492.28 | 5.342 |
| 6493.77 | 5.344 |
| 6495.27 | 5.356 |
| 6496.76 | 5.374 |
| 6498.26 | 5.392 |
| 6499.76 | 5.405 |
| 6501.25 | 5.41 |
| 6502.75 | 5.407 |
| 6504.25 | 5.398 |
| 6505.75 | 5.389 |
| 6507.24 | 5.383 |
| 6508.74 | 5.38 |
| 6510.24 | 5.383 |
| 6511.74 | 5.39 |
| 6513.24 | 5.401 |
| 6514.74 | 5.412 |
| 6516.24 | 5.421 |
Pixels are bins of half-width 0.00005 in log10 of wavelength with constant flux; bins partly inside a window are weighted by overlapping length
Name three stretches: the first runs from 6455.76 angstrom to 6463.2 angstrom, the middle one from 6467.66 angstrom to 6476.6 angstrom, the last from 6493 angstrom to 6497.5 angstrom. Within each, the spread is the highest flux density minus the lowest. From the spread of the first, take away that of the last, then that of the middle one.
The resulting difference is -0.02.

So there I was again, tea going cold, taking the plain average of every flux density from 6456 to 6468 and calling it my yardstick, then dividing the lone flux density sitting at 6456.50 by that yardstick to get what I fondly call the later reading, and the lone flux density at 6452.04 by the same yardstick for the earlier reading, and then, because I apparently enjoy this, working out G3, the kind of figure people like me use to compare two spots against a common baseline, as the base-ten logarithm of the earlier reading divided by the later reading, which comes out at 0.0057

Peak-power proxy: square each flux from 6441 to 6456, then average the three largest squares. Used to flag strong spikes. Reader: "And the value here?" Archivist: 30.0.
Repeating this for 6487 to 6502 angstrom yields 29.2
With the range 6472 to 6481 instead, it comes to 29.1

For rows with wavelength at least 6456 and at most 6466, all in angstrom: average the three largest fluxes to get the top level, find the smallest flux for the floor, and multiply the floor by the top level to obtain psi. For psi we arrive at 28.6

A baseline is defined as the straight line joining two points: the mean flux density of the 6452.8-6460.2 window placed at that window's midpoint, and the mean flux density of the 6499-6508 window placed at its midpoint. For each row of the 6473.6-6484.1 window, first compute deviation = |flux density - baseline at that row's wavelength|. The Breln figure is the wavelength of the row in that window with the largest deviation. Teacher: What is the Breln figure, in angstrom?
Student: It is 6483.32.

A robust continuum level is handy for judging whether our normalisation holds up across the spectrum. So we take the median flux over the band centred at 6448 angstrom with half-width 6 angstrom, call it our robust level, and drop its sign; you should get 5.46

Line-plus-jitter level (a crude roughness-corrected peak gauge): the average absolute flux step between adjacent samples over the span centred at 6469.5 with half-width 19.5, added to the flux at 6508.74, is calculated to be 5.39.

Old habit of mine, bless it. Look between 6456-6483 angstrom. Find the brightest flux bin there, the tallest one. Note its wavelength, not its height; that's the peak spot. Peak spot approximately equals 6468.40 angstrom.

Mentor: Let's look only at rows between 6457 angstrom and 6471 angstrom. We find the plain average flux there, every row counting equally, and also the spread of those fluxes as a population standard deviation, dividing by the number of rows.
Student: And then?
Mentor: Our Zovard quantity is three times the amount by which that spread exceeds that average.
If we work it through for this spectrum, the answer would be -16.0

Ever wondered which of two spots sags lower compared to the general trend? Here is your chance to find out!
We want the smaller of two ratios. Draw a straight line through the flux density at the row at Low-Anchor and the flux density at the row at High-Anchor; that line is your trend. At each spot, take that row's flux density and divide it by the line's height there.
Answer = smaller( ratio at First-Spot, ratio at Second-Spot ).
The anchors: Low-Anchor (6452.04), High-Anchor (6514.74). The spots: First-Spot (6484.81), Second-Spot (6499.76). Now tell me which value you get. 1.000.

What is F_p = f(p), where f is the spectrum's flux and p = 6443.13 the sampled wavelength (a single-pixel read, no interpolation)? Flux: 5.463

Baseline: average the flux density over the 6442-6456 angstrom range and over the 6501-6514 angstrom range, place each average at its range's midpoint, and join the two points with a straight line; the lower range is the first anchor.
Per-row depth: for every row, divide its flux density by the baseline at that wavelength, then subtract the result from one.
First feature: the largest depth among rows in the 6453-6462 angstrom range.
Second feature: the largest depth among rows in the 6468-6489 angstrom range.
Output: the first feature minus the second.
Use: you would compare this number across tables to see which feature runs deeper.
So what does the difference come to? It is 0.016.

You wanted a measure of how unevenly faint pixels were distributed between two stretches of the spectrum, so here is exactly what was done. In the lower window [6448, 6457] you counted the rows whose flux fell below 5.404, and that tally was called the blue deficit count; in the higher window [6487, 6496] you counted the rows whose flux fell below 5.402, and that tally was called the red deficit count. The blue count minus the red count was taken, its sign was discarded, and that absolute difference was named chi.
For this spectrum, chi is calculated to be 2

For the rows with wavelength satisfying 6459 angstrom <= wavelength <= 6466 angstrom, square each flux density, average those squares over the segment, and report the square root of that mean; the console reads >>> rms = 5.36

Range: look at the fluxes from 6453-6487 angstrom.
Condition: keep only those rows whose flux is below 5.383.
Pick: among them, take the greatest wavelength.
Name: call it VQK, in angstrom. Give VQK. 6463.94 angstrom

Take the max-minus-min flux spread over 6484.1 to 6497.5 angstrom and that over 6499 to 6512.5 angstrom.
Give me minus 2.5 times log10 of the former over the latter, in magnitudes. -1.0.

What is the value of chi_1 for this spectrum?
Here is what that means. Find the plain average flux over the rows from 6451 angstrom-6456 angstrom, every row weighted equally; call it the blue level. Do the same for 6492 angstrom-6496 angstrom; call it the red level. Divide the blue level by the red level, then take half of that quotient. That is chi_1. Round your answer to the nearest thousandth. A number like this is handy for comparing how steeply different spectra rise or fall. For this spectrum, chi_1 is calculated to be 0.502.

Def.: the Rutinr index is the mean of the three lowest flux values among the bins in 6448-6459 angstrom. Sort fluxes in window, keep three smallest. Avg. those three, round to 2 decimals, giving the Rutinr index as 5.33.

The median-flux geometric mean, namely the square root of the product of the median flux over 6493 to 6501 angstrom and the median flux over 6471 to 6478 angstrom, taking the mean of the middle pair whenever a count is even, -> 5.38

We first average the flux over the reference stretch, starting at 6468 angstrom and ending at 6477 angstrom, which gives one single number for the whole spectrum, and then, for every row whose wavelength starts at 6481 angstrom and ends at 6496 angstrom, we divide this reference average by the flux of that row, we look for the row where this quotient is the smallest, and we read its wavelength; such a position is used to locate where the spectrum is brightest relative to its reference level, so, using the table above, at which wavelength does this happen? 6483.32 angstrom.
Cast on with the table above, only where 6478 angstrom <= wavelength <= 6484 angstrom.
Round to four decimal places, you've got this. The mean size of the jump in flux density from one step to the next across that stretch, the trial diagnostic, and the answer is 0.0070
